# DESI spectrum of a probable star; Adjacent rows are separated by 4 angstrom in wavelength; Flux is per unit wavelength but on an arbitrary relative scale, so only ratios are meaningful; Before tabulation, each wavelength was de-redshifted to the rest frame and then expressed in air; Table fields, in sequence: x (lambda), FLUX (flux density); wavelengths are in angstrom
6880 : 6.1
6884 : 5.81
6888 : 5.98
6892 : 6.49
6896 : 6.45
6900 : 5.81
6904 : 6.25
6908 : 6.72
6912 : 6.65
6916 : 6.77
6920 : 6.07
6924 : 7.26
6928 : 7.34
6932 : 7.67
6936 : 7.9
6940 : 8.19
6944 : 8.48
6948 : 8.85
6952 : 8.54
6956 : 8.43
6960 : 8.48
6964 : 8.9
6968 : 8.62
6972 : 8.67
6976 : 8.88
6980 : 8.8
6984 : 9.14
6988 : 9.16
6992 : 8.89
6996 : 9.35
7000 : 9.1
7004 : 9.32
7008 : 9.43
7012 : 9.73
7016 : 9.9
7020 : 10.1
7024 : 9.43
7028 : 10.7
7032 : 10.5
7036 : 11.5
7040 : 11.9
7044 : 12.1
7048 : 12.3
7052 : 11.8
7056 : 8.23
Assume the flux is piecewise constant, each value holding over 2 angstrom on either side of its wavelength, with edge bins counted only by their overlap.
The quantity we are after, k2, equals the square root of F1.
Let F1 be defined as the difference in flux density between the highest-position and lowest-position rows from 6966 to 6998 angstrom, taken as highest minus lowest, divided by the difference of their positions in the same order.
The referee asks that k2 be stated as 0.16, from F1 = 0.026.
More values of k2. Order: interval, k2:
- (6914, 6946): 0.25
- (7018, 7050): 0.28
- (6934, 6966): 0.19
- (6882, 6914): 0.17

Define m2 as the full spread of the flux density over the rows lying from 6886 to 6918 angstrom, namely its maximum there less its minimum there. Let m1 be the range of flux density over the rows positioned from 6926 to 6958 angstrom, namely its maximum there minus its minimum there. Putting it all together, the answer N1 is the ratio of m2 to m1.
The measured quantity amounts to 0.6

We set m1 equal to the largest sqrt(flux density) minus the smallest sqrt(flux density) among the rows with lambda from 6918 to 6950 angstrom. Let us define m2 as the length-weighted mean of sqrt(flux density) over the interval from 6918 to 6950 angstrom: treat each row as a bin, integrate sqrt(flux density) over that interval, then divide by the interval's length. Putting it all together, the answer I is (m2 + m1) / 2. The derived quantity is 1.64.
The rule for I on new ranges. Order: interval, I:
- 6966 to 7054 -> 1.86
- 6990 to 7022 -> 1.64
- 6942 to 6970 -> 1.51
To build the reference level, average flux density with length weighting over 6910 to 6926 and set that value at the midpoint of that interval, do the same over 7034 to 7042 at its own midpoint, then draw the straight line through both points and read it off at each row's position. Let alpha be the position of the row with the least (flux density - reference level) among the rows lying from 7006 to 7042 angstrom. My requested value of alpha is 7024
